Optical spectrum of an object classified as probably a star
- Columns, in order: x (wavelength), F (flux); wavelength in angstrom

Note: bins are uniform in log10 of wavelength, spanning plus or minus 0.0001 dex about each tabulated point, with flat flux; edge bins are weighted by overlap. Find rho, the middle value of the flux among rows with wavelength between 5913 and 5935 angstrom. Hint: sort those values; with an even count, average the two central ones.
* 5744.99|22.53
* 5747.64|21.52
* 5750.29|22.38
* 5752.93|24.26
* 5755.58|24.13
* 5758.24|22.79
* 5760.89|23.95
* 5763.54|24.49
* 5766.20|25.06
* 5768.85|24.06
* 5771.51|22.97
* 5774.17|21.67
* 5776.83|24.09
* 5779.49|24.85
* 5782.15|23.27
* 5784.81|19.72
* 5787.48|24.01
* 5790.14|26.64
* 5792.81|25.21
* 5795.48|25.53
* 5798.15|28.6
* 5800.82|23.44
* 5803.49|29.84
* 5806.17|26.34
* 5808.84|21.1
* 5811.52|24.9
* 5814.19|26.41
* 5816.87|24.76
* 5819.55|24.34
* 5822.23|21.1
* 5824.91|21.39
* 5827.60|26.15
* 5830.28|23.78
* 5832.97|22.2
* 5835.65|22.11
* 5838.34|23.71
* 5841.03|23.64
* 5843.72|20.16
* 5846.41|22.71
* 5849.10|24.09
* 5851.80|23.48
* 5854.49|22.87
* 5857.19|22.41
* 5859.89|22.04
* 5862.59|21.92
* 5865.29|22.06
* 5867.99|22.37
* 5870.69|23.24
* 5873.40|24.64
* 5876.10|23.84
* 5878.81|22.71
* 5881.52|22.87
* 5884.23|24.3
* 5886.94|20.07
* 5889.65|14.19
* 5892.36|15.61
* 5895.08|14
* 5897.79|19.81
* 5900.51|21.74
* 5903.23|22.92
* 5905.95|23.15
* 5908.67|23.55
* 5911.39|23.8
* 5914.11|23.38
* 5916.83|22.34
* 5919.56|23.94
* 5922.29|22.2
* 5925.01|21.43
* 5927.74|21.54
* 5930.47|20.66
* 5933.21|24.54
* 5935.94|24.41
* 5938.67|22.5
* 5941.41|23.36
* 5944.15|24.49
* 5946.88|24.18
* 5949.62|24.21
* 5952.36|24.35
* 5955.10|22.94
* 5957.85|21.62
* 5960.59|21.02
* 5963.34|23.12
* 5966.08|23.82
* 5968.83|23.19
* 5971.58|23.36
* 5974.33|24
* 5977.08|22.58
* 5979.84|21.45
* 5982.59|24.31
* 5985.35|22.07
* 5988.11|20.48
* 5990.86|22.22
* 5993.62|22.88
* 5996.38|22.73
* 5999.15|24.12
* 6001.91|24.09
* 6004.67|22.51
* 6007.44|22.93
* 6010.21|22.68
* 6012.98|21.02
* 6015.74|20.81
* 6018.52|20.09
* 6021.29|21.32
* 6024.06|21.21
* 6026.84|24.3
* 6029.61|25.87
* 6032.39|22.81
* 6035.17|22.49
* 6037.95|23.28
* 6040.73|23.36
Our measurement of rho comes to 22.3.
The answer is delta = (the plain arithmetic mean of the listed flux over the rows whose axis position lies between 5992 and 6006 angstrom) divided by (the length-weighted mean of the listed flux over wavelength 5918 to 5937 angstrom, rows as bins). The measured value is 1.028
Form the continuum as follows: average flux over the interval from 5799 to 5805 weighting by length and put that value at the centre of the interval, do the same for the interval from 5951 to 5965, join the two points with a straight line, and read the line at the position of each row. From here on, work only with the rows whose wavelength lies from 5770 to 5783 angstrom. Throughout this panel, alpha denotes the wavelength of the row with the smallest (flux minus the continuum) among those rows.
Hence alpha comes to 5774.17 angstrom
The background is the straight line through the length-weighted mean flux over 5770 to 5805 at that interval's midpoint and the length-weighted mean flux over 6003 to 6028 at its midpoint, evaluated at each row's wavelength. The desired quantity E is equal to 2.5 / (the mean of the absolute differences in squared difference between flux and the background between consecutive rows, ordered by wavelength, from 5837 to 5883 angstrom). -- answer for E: 1.07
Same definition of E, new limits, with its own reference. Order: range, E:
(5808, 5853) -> 0.54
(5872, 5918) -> 0.18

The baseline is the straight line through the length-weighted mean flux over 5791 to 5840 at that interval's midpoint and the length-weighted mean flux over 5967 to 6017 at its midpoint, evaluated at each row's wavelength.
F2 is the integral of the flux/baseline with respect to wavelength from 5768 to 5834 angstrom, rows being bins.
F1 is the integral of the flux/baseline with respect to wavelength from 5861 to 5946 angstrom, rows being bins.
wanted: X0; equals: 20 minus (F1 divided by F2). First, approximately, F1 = 79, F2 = 65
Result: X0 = 18.8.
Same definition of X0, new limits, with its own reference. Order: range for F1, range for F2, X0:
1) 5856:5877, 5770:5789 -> 18.9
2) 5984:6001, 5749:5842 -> 19.8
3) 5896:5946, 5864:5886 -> 17.7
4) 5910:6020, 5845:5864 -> 13.9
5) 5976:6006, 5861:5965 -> 19.7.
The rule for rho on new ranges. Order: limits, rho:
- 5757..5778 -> 24.0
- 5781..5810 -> 25.2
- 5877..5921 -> 22.8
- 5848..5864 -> 22.6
